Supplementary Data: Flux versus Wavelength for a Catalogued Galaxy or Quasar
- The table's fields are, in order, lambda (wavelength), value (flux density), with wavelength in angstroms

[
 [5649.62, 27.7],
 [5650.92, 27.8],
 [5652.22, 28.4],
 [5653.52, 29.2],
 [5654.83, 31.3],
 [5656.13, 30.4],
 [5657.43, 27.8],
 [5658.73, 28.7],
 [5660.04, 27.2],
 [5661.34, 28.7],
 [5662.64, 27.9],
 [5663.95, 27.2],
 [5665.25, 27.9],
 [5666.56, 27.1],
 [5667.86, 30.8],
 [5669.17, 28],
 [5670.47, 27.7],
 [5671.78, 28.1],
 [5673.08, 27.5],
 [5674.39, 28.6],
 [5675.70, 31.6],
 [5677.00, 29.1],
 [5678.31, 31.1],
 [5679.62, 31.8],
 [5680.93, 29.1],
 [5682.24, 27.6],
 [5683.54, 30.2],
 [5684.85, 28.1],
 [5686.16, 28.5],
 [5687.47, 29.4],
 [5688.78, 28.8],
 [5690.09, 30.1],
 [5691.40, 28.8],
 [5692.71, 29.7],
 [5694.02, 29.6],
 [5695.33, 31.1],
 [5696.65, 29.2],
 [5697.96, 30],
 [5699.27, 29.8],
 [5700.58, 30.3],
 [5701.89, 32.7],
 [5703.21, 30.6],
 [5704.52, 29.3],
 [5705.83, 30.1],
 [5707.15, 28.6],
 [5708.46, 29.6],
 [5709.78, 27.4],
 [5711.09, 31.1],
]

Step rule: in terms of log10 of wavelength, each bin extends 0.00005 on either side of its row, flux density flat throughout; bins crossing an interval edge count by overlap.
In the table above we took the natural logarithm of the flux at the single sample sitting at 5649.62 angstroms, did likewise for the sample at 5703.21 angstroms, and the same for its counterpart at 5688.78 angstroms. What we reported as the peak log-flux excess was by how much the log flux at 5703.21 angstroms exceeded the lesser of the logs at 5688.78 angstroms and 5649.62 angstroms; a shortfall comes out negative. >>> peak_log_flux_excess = 0.100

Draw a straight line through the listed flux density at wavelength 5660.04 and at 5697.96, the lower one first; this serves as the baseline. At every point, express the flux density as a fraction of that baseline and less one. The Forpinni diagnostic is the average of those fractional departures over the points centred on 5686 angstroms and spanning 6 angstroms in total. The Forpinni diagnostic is -0.004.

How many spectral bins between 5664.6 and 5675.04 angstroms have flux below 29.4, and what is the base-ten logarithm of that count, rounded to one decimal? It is 0.8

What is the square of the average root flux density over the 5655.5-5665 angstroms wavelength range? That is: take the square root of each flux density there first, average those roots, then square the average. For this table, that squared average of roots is 28.3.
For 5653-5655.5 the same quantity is 30.2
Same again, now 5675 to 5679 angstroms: 30.6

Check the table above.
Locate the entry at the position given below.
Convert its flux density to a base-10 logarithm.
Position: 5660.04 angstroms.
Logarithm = 1.435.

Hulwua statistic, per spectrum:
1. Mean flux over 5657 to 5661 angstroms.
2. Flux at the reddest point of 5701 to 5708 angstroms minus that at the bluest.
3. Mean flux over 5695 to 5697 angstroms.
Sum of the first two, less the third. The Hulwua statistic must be -6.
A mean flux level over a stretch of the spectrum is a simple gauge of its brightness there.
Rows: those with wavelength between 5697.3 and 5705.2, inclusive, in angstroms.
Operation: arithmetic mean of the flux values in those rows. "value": 30.5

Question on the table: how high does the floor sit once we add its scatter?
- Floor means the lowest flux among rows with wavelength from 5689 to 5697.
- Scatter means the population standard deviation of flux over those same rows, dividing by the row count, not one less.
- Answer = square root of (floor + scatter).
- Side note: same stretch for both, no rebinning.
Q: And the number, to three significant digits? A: 5.43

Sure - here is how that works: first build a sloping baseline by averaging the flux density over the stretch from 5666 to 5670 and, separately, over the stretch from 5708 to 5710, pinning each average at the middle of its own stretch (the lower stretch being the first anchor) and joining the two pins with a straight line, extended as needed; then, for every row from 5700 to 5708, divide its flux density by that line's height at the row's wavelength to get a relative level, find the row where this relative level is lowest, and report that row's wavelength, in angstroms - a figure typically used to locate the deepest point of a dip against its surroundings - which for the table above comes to 5707.15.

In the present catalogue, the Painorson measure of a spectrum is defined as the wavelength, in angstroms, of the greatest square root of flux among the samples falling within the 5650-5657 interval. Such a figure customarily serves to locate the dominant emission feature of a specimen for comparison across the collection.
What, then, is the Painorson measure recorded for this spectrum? 5654.83 angstroms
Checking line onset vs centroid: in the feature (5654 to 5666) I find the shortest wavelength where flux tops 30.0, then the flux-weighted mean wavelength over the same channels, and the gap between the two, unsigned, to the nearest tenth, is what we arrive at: 5.1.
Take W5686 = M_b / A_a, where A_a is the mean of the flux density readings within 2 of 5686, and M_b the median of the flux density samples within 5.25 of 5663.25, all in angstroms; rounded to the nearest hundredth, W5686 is 0.97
